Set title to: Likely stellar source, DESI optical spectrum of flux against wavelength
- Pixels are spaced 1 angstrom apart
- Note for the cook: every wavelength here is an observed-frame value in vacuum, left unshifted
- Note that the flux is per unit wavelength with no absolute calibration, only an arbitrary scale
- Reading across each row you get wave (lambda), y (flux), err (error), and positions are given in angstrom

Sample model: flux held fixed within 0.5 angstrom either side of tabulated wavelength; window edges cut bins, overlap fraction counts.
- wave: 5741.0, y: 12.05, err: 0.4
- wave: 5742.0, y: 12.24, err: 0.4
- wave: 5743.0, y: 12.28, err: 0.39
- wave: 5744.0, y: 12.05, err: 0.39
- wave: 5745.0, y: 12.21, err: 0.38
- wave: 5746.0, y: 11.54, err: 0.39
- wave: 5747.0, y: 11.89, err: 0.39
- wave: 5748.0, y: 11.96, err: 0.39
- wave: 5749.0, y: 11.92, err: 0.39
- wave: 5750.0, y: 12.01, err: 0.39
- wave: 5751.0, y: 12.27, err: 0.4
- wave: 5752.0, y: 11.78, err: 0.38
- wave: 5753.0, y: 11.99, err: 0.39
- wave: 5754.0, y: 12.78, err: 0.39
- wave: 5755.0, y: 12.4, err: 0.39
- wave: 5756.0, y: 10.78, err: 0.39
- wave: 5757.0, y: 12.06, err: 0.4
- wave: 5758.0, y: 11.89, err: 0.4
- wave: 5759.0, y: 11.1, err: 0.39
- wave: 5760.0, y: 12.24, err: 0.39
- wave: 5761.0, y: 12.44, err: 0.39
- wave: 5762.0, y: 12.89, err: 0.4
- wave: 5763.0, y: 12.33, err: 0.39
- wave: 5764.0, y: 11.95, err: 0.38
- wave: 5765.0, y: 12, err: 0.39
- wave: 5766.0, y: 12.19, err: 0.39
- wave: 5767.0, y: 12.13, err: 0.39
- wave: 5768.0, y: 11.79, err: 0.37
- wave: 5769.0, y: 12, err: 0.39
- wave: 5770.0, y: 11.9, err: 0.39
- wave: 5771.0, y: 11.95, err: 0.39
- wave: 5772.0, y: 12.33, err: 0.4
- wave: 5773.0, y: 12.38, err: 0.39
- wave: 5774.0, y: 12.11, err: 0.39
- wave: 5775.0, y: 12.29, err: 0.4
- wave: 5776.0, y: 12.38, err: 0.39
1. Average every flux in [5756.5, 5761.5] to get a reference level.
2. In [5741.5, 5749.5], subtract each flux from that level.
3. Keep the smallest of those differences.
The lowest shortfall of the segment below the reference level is -0.33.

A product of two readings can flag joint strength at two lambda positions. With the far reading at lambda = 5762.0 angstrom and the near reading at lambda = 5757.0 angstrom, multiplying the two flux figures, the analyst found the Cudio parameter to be 155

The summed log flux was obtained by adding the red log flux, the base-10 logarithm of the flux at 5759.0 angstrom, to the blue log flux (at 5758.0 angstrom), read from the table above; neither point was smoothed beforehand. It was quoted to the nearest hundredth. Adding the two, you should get 2.12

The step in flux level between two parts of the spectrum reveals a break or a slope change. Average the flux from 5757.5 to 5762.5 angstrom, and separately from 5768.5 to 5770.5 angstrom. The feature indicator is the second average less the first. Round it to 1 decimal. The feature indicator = -0.2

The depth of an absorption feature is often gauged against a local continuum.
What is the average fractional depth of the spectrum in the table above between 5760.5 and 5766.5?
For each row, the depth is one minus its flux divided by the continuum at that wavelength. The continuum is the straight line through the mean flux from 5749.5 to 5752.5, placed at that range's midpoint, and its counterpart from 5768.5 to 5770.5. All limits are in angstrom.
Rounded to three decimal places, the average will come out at -0.027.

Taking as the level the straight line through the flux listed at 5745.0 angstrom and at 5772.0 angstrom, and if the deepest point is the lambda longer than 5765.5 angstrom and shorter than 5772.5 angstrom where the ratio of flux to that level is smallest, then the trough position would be 5768.0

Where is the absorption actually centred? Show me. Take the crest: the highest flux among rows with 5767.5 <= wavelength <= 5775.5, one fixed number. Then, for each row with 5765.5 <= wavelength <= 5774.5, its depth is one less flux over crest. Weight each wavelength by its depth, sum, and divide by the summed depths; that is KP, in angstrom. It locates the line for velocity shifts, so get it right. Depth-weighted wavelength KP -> 5769.4 angstrom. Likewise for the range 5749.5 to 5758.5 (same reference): 5754.8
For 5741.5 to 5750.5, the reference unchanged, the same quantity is 5746.8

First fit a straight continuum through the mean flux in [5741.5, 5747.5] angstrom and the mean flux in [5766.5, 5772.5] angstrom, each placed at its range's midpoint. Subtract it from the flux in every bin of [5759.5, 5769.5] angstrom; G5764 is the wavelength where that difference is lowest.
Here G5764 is 5768.0 angstrom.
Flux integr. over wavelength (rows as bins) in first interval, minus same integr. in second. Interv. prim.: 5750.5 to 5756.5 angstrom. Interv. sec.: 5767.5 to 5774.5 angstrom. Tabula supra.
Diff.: -12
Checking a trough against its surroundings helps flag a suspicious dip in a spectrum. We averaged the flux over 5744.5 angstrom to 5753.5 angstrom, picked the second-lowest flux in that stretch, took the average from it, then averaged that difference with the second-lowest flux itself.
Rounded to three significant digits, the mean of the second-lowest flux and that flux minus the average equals 5.80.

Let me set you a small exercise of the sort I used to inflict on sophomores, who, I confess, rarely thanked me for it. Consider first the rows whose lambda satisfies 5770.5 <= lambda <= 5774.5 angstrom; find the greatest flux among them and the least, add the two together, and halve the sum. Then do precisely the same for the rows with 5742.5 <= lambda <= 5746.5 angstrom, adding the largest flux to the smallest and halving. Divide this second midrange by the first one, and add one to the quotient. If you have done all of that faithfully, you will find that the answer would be 1.98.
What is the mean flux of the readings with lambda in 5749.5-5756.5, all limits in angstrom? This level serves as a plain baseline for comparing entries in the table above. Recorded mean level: 12.0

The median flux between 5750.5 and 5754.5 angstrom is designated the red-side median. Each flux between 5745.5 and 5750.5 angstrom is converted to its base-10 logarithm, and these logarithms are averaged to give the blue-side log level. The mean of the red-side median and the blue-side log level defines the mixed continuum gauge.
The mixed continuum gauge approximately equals 6.60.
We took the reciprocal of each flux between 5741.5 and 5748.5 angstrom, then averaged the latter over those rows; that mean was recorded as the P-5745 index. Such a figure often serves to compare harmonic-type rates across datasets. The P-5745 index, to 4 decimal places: 0.0832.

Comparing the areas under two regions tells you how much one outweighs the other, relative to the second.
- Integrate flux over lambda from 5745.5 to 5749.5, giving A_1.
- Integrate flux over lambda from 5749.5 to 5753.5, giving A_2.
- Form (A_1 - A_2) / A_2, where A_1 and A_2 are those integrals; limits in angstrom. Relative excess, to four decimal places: -0.0154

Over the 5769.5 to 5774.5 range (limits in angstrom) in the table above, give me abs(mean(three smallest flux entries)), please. 12.0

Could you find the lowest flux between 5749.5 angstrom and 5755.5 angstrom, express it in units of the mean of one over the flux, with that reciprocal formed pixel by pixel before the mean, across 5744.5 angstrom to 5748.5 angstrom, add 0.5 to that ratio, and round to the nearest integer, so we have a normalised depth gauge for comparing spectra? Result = 141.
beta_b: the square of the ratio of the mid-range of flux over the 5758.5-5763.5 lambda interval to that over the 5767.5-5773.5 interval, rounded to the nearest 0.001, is 0.985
